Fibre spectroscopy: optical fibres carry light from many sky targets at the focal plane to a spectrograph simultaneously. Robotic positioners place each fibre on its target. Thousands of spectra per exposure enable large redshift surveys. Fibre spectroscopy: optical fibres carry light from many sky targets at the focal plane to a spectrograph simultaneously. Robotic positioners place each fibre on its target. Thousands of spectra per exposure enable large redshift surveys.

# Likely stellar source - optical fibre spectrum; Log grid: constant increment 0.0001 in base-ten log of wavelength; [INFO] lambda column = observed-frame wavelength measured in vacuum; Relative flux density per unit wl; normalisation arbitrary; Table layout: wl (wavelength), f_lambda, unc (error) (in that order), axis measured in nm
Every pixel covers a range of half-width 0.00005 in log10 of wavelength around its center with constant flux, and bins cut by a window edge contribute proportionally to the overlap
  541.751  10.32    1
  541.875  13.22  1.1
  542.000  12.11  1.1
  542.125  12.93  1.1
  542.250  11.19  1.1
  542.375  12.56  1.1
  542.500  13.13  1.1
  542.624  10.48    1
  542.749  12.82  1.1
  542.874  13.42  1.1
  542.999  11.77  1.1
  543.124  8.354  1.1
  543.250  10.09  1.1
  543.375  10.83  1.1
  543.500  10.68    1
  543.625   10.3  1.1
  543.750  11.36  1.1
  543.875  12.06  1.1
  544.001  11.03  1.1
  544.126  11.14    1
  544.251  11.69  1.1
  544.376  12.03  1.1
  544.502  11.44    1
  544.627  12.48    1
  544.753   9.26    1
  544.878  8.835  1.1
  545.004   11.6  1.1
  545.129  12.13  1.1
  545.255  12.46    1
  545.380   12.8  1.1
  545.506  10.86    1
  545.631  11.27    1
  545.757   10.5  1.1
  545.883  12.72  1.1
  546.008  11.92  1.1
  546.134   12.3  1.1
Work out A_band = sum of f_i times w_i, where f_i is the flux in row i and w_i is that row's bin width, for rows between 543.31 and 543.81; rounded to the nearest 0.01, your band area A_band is 5.40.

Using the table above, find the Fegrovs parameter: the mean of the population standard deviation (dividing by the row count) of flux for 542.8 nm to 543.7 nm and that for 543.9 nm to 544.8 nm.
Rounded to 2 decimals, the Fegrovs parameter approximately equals 1.20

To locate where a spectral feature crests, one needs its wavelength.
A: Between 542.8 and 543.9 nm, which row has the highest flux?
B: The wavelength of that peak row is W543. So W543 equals 542.874 nm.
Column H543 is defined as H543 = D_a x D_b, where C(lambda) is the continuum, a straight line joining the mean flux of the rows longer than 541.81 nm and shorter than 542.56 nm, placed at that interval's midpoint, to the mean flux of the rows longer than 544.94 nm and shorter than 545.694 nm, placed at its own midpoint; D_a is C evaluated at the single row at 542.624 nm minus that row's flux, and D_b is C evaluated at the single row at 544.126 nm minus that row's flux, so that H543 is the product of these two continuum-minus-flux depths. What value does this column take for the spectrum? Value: 1.9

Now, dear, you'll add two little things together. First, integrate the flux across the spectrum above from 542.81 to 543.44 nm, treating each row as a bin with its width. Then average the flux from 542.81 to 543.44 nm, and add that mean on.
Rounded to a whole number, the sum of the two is 18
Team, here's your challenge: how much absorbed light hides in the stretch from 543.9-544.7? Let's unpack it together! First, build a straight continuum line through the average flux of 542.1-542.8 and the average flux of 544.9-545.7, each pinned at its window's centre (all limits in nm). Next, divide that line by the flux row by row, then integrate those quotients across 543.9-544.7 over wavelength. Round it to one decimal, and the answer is 0.8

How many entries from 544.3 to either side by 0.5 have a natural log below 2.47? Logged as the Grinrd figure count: 5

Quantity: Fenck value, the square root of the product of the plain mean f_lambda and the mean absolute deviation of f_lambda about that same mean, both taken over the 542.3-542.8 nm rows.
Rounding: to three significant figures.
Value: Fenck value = 3.29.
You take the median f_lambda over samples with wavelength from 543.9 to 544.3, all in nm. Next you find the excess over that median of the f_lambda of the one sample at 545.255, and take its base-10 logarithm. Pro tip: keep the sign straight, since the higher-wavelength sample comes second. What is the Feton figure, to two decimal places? 0.12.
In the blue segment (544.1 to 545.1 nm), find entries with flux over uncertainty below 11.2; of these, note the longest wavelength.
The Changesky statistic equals 545.004 nm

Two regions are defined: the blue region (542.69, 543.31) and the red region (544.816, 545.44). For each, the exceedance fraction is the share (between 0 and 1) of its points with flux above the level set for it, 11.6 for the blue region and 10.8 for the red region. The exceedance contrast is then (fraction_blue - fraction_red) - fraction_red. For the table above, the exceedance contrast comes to -1.0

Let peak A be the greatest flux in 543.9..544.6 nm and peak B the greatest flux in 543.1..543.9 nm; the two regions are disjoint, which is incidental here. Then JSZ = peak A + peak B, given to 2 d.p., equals 24.09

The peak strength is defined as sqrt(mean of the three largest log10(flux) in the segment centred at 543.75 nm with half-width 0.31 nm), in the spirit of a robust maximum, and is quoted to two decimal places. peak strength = 1.03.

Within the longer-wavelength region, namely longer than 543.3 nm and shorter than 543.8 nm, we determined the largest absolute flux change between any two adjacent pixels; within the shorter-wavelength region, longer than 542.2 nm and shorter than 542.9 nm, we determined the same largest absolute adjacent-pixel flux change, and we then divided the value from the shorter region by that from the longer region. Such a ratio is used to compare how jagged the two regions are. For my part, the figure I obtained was 2.5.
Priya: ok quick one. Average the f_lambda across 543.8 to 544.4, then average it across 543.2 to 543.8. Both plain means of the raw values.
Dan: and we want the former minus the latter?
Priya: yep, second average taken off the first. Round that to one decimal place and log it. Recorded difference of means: 0.9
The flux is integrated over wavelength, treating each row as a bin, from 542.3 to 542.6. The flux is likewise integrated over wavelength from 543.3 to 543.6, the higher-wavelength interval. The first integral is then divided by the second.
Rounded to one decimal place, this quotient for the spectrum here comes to 1.2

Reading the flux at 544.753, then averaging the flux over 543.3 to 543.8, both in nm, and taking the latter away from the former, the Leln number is -1.5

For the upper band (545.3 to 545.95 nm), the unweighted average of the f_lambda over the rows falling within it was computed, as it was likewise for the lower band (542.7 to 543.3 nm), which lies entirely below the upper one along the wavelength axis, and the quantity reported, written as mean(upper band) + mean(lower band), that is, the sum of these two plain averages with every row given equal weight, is 22.9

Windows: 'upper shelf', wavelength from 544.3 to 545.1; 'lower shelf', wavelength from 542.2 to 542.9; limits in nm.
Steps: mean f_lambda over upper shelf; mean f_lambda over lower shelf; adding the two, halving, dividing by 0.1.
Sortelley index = 116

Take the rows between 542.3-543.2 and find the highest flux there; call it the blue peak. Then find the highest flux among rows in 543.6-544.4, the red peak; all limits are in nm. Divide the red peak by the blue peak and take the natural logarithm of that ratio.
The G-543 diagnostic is -0.11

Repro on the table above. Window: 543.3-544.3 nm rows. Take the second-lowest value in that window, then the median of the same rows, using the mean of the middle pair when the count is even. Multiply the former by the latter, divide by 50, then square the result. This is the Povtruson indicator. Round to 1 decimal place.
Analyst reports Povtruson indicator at 5.6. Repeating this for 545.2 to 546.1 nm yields 6.7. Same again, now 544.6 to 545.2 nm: 4.6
